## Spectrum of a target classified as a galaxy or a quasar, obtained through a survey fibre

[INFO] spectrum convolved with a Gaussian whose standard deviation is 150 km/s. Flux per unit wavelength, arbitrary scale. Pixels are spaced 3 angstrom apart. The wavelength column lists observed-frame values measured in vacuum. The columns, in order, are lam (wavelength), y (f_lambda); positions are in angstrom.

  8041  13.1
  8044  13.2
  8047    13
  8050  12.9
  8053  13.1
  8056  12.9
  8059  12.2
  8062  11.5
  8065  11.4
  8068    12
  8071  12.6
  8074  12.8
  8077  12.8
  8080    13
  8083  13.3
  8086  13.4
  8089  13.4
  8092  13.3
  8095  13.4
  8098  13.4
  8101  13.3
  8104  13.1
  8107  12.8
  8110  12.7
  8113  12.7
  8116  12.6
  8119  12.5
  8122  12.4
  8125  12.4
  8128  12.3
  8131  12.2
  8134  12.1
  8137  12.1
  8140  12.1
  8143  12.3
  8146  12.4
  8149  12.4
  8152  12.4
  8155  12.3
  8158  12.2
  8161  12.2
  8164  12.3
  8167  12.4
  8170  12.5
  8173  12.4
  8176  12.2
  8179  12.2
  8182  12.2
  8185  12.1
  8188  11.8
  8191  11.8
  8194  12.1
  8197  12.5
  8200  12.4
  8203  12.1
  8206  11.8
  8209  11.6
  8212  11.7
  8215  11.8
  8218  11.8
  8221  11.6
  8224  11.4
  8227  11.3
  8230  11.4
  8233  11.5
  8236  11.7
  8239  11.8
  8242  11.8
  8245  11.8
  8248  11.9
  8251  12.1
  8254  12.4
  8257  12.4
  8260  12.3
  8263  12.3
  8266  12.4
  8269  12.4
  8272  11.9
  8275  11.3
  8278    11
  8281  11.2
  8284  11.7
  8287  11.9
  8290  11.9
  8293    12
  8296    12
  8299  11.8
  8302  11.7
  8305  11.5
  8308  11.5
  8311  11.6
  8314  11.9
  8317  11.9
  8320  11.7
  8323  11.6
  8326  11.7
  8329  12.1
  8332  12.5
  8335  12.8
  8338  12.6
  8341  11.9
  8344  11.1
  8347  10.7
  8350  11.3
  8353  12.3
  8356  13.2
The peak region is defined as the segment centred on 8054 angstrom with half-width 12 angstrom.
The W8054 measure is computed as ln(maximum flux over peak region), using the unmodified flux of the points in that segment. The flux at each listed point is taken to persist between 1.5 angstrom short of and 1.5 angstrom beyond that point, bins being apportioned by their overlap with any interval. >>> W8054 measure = 2.58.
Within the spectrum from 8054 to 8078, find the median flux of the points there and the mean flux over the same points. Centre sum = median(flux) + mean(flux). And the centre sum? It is 24.7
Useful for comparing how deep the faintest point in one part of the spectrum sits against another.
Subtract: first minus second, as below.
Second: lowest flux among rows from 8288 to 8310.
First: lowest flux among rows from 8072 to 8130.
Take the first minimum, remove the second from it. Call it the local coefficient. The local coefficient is 0.8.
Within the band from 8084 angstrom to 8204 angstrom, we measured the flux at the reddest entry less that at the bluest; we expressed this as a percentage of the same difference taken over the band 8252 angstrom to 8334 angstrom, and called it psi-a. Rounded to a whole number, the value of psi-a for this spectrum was -1300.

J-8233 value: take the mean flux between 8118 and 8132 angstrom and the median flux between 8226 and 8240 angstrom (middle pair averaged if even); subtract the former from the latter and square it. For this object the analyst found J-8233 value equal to 0.7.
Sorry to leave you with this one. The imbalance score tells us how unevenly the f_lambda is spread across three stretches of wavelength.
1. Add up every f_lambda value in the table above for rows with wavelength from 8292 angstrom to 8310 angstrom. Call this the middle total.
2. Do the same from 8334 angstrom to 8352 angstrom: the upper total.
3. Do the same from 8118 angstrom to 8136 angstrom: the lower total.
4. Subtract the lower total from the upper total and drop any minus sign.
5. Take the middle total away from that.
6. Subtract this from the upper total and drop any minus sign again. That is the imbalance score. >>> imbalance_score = 137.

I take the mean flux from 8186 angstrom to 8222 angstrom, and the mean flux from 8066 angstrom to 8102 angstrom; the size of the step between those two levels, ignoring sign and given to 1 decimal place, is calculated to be 1.1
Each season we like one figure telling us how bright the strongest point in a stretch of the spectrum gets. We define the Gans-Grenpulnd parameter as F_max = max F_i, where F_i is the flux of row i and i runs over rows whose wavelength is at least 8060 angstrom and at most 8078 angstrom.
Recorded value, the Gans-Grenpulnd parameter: 12.8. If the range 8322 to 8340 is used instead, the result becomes 12.8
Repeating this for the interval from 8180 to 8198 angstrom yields 12.5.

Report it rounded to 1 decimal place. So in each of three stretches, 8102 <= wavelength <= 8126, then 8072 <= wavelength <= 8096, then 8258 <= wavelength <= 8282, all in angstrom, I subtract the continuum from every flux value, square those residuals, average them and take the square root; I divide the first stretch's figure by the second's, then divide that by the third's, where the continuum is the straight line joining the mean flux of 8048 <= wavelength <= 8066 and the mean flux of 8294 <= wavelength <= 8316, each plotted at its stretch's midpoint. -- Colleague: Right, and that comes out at 1.0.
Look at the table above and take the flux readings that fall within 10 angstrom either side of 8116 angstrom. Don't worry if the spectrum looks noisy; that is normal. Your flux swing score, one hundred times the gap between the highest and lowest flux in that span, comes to 40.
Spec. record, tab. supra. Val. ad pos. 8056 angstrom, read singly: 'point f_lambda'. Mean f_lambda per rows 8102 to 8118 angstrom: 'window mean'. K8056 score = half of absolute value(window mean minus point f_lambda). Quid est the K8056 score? 0.1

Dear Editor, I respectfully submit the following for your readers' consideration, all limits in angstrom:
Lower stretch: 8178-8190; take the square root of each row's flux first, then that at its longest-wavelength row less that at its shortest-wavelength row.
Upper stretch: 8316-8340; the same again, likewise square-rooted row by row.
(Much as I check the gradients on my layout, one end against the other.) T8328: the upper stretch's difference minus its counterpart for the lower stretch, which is 0.16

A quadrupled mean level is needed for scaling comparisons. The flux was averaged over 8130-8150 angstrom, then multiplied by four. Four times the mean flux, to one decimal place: 48.9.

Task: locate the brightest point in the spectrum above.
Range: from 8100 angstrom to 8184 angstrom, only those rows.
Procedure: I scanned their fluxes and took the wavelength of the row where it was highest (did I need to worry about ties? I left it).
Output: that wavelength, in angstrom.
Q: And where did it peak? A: 8101 angstrom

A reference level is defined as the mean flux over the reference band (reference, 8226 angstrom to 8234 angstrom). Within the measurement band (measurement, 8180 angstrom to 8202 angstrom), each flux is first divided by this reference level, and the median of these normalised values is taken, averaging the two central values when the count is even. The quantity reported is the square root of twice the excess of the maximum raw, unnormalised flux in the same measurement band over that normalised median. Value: 4.78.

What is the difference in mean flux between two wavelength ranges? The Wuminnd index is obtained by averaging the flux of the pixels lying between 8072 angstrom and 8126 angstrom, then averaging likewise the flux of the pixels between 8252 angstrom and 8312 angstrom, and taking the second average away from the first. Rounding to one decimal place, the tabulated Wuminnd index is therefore 1.1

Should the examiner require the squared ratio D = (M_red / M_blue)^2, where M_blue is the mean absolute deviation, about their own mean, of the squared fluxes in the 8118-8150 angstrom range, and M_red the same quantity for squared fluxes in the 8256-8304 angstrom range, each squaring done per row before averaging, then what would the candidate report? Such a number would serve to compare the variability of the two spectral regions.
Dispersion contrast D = 7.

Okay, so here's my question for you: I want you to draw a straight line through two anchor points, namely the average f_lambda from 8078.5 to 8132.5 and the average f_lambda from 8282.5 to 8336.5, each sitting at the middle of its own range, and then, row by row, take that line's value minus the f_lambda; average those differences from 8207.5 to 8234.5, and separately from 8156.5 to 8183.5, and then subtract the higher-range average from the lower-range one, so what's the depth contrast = -0.5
